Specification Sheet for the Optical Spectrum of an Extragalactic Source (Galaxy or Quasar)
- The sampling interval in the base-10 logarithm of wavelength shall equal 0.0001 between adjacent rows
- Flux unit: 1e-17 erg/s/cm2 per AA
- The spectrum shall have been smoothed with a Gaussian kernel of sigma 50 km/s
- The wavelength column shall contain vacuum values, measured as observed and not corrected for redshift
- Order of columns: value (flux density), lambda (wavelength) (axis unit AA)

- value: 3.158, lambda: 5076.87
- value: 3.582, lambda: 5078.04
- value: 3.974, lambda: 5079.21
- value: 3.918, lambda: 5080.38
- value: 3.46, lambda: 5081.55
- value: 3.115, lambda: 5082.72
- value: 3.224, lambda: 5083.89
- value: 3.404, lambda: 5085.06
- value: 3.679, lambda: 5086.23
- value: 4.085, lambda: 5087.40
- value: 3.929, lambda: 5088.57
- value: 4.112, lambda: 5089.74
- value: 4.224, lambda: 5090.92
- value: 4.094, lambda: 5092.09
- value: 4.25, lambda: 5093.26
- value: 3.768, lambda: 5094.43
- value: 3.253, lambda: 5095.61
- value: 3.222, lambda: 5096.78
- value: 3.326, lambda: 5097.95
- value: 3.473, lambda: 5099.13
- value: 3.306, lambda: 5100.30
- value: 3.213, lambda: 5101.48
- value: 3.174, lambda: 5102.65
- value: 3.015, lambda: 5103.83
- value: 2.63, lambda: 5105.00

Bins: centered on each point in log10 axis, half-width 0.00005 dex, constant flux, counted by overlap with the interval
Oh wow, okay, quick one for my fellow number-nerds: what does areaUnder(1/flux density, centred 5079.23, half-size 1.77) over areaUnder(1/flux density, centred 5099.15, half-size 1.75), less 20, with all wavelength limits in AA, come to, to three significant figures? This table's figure -19.1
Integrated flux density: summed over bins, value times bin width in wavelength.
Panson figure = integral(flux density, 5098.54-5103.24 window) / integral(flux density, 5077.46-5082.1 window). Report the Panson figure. 0.89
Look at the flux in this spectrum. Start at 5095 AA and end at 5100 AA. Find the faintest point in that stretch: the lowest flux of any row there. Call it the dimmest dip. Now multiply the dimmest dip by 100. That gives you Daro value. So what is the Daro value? 322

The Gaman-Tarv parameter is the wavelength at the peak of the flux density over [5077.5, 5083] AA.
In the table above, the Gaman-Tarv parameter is 5079.21 AA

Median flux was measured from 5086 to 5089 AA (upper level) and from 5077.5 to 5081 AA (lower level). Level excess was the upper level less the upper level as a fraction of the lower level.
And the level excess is 2.93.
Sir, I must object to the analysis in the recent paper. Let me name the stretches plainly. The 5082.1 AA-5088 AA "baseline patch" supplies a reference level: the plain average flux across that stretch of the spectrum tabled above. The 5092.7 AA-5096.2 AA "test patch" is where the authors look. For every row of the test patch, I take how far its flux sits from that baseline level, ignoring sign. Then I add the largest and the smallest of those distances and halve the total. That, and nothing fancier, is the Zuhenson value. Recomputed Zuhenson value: 0.50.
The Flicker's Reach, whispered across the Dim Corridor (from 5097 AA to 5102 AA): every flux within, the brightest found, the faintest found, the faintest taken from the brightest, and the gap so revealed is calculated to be 0.26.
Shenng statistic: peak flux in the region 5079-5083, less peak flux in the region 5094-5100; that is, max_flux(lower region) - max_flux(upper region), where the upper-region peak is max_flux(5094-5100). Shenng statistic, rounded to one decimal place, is 0.2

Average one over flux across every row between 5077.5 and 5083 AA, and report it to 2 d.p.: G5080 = 0.28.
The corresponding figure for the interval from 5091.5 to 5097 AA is 0.27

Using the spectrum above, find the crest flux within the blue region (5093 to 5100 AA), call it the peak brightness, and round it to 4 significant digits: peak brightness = 4.250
